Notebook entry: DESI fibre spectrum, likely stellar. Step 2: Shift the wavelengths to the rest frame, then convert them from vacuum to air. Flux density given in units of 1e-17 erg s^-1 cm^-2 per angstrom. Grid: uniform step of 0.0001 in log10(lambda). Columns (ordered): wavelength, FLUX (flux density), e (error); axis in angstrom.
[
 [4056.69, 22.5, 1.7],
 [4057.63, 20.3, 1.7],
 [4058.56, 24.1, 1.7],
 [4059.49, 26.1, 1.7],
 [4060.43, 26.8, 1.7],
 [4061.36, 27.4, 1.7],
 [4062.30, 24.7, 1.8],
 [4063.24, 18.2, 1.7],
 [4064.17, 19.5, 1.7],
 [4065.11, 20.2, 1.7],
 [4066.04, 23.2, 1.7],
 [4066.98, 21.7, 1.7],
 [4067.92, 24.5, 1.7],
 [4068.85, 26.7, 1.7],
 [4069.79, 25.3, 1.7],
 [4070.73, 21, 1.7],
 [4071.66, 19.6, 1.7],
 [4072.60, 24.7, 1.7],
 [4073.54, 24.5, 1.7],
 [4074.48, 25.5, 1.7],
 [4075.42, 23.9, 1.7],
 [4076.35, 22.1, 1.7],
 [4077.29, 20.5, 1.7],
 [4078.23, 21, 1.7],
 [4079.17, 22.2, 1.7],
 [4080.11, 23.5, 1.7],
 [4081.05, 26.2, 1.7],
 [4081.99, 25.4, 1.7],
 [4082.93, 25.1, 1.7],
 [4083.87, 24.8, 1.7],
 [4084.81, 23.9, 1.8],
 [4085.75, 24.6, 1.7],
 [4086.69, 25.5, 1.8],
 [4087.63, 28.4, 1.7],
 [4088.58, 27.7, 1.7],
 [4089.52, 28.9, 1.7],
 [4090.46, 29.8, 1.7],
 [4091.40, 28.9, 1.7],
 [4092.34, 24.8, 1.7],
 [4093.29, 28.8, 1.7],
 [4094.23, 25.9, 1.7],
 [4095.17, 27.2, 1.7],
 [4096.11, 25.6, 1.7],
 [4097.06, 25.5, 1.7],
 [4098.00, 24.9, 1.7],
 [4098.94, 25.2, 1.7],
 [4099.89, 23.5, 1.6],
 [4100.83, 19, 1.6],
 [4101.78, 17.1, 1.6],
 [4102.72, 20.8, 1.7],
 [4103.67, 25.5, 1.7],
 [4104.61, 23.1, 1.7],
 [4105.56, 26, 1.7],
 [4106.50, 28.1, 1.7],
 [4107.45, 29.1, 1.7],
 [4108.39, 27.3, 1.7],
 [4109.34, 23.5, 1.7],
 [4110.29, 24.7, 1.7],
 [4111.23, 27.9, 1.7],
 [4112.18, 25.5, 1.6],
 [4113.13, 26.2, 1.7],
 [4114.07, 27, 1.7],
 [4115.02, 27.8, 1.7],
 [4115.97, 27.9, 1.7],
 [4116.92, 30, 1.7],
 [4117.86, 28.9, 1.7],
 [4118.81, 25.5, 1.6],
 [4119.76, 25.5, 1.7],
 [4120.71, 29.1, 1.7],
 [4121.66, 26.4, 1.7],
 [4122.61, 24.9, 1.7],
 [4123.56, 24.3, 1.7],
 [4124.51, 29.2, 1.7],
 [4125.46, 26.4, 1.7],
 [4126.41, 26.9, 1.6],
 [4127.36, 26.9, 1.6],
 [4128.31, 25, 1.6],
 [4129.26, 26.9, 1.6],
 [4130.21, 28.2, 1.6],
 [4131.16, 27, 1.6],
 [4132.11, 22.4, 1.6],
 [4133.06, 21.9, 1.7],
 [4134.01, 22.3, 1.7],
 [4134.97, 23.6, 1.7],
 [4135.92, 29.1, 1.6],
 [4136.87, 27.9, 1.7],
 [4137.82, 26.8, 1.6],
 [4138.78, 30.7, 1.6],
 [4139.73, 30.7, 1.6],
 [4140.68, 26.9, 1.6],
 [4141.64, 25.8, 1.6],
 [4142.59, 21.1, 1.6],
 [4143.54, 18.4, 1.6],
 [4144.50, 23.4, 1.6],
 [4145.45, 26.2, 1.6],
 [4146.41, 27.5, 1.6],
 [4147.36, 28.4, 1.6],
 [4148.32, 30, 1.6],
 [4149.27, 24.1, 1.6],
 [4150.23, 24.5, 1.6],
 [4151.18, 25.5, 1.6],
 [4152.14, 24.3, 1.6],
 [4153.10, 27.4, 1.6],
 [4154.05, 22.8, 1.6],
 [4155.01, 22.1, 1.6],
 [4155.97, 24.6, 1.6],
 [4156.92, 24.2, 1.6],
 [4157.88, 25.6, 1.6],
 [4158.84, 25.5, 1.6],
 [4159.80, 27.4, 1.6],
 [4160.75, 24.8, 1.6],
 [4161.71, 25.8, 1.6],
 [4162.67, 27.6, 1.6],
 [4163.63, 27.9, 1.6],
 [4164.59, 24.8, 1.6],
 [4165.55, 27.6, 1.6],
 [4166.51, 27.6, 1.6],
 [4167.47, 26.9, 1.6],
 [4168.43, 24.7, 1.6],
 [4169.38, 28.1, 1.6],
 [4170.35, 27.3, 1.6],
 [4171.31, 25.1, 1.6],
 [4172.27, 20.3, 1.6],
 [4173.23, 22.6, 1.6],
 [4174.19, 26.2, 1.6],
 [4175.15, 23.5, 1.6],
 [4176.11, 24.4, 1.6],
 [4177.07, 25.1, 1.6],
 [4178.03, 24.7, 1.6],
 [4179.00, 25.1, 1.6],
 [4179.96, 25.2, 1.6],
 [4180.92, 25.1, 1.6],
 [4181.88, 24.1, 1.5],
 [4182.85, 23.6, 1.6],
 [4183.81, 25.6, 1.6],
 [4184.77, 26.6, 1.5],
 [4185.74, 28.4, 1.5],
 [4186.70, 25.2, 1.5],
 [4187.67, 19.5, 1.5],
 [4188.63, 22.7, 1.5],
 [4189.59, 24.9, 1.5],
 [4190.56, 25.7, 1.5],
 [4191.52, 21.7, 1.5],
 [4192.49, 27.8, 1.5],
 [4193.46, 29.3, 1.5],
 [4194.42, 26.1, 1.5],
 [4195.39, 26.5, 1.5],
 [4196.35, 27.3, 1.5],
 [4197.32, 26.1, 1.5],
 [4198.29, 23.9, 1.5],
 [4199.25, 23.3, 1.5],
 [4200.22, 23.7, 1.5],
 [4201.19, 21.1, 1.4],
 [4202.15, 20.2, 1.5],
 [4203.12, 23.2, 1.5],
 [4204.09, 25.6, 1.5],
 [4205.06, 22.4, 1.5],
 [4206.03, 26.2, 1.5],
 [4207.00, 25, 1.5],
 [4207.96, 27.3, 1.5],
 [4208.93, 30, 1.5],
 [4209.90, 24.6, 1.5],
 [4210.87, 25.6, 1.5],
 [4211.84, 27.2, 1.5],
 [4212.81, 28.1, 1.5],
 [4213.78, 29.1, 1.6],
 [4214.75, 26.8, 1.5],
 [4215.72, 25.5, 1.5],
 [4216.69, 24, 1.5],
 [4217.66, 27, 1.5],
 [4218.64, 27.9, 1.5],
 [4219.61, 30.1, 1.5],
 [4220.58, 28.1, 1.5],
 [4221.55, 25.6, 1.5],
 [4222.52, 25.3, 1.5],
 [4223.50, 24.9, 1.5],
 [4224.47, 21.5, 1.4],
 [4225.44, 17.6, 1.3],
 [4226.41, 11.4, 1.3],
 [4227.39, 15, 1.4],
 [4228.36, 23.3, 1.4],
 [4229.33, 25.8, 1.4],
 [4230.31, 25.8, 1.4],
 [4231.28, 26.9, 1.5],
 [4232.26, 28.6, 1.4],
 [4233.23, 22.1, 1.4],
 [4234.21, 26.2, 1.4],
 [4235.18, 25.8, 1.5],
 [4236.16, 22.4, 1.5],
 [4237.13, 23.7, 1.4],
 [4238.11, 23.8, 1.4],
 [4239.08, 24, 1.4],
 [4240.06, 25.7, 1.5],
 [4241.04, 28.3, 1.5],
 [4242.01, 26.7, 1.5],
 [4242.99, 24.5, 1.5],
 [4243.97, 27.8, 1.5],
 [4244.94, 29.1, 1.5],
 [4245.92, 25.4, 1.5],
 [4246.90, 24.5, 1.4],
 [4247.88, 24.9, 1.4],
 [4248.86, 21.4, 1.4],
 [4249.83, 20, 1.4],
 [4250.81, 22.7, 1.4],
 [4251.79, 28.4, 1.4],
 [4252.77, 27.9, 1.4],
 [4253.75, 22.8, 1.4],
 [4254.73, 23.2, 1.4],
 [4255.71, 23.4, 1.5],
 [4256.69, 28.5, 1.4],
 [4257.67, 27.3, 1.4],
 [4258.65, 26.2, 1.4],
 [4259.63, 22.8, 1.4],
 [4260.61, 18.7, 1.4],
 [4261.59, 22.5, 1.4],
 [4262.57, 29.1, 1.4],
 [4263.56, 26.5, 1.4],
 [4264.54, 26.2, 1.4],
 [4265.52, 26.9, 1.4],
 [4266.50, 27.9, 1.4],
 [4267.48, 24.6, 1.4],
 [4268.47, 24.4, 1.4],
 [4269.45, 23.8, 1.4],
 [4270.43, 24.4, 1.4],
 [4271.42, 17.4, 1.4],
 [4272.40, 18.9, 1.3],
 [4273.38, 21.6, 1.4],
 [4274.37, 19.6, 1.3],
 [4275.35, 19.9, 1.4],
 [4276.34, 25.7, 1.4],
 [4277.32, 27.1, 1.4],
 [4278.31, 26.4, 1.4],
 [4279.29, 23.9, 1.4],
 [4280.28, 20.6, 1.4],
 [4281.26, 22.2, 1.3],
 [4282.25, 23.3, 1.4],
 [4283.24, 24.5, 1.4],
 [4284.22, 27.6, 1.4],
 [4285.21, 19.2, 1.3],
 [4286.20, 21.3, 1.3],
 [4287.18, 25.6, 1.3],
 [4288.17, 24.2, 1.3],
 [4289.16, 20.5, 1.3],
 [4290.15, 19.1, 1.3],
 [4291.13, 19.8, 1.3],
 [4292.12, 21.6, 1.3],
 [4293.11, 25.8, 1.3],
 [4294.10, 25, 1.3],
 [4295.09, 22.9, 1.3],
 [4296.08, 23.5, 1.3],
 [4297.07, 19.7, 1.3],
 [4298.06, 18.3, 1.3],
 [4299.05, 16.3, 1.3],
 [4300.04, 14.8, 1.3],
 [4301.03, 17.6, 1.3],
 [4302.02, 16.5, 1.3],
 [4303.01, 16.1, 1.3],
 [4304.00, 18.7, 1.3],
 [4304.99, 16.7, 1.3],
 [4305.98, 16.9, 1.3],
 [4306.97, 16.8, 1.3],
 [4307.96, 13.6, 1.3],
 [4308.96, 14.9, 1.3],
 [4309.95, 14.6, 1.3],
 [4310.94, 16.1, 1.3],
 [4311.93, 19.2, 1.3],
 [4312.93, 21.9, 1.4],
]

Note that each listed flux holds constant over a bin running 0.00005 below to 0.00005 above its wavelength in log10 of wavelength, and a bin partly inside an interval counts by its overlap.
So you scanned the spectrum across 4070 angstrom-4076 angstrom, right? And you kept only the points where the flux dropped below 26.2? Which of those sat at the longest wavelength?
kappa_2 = 4075.42 angstrom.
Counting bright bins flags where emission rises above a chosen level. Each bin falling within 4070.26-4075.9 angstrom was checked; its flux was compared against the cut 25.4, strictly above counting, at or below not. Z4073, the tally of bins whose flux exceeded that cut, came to 1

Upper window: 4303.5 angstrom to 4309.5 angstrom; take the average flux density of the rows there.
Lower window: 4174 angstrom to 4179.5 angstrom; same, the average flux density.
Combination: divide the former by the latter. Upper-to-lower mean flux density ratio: 0.66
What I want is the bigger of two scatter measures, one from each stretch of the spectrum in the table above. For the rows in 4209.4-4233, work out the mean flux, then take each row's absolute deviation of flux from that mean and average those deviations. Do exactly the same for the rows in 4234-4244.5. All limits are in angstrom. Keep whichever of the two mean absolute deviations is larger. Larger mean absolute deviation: 3.0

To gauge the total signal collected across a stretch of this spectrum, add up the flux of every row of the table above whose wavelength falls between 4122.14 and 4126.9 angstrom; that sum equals 132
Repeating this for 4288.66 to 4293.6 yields 107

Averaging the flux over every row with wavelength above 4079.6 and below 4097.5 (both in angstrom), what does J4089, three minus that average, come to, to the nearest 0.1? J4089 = -23.3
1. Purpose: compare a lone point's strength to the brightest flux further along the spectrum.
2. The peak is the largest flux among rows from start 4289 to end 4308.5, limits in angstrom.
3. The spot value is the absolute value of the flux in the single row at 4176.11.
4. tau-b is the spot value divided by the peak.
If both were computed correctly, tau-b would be 0.95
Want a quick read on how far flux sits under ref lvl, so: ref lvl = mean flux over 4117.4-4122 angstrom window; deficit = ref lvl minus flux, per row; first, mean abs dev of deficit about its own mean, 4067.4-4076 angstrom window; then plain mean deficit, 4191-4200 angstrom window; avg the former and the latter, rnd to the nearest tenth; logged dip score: 1.5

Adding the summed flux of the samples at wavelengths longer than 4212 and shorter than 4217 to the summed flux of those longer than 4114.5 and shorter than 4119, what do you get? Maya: 274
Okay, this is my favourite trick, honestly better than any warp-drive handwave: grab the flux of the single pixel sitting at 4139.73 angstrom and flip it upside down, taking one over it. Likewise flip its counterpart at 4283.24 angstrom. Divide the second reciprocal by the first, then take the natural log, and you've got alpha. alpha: 0.23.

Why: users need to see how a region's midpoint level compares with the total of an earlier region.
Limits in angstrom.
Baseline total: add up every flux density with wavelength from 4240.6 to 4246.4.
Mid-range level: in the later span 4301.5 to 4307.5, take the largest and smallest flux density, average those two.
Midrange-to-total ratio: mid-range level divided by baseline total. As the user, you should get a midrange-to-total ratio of 0.108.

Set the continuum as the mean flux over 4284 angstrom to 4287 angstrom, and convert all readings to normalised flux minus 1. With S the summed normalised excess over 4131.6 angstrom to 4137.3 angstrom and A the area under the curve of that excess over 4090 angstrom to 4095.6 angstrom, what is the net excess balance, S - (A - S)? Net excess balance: -0.2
